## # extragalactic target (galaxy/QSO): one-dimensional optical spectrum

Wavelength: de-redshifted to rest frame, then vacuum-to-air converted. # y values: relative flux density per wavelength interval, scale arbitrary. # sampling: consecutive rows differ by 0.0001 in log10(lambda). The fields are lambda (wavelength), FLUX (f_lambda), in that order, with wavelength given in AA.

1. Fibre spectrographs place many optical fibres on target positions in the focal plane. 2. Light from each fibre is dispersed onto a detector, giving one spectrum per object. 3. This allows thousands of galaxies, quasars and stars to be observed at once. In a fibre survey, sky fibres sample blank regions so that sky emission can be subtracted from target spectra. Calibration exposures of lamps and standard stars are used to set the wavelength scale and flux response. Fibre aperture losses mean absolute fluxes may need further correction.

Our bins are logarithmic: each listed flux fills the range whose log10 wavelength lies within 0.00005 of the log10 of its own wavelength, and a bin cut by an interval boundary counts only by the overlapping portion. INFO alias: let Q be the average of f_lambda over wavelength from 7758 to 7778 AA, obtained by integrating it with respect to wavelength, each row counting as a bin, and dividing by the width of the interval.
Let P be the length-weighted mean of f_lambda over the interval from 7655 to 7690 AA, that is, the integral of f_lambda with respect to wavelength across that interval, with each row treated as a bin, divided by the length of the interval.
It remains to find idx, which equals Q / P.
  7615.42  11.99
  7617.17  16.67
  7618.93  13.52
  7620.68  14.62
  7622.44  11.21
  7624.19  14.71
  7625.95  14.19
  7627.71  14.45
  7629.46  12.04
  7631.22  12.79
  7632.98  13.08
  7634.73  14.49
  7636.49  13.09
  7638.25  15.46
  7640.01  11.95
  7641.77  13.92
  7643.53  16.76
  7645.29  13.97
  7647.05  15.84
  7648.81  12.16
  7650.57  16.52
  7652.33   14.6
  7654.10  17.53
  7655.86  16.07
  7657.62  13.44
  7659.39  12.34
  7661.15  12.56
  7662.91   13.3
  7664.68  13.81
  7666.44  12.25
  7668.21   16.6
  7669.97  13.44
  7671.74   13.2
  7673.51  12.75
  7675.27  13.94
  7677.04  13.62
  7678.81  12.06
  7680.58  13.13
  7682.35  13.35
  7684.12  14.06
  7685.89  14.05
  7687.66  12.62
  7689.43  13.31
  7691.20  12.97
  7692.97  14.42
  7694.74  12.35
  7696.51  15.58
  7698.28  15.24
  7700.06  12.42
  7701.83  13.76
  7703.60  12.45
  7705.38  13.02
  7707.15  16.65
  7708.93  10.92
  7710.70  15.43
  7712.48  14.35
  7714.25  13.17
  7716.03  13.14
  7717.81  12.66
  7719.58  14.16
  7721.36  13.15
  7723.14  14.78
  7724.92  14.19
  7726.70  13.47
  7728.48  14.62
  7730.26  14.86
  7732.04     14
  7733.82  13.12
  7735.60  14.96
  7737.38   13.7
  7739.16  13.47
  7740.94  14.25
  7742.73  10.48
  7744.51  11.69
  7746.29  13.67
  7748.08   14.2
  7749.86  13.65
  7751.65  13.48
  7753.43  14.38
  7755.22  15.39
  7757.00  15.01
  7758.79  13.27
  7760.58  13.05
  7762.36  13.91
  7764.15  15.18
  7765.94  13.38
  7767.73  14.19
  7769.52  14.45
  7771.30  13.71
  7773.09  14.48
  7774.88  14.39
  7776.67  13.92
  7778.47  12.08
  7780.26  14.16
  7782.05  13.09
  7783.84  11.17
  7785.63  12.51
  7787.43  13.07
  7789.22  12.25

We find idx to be 1.03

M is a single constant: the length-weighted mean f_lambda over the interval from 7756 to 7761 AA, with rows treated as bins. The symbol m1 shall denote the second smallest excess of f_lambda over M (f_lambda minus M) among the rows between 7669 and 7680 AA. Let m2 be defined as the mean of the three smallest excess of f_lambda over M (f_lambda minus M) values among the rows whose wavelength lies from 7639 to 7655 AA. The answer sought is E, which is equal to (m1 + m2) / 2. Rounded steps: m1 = -1.1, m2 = -1.2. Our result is -1.17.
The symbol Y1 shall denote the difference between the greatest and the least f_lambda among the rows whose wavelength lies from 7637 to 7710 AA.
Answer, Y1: 6.6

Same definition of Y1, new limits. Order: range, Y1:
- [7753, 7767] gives 2.3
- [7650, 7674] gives 5.3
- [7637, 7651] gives 4.8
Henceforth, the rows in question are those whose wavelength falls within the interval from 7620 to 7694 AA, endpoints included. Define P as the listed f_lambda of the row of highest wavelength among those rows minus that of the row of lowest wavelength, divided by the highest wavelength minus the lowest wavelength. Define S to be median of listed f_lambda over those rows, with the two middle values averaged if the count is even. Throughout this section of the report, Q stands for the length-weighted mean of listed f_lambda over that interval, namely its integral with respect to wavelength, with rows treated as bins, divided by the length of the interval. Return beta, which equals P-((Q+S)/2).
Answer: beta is -13.68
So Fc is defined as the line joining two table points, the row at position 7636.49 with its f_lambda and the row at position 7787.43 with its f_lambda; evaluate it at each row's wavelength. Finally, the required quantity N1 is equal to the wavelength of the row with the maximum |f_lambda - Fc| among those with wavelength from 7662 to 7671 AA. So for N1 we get 7668.21 AA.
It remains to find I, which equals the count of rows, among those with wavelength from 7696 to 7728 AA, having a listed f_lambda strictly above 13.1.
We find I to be 13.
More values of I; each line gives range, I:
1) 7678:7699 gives 8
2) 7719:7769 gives 25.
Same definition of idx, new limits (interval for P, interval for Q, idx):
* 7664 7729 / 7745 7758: 1.04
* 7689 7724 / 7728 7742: 1.03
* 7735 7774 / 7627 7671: 1.02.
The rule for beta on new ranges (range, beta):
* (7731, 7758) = -13.66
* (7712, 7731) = -13.98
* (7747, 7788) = -13.86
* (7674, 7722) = -13.45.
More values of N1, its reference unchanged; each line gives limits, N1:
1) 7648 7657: 7654.10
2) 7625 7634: 7627.71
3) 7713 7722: 7719.58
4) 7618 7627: 7622.44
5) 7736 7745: 7742.73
